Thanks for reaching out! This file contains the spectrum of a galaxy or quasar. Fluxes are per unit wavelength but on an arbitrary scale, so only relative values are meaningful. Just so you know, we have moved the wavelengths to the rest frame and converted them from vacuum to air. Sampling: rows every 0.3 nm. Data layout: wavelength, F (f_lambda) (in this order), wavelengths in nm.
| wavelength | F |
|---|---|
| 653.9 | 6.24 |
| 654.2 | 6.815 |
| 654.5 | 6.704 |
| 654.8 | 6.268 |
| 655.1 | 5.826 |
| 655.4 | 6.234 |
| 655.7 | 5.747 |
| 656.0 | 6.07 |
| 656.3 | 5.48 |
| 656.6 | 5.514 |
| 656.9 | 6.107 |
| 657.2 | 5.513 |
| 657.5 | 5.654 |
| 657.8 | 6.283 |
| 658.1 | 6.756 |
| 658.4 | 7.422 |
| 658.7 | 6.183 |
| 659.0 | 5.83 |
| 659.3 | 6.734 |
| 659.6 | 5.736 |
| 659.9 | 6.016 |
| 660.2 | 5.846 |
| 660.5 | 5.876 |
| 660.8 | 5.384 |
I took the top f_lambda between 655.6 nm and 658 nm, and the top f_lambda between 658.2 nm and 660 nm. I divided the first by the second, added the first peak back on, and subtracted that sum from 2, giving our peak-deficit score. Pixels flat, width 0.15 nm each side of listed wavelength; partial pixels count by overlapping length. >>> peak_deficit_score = -5.13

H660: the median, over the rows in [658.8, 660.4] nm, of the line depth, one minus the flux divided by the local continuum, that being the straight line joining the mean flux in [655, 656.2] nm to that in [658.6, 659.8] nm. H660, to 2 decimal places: 0.05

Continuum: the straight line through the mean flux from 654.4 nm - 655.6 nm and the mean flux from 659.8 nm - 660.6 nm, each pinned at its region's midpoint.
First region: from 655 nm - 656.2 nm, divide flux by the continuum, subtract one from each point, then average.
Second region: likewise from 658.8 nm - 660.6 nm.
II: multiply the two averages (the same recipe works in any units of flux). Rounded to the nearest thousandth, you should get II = 0.000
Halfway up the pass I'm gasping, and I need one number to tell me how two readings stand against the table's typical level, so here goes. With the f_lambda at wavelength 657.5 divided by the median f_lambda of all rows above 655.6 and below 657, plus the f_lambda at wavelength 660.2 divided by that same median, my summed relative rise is 2.00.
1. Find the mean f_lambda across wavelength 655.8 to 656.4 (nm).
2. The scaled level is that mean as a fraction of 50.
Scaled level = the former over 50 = 0.116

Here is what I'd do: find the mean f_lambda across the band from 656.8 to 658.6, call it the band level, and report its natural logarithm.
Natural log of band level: 1.84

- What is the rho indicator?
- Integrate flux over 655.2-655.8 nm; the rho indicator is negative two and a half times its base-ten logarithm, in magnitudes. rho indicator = -1.39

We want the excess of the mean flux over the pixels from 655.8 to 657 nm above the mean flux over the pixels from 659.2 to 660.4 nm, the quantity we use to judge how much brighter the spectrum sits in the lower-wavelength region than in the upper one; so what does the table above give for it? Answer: -0.3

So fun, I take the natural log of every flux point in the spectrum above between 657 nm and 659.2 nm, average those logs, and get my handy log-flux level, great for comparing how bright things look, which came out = 1.83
